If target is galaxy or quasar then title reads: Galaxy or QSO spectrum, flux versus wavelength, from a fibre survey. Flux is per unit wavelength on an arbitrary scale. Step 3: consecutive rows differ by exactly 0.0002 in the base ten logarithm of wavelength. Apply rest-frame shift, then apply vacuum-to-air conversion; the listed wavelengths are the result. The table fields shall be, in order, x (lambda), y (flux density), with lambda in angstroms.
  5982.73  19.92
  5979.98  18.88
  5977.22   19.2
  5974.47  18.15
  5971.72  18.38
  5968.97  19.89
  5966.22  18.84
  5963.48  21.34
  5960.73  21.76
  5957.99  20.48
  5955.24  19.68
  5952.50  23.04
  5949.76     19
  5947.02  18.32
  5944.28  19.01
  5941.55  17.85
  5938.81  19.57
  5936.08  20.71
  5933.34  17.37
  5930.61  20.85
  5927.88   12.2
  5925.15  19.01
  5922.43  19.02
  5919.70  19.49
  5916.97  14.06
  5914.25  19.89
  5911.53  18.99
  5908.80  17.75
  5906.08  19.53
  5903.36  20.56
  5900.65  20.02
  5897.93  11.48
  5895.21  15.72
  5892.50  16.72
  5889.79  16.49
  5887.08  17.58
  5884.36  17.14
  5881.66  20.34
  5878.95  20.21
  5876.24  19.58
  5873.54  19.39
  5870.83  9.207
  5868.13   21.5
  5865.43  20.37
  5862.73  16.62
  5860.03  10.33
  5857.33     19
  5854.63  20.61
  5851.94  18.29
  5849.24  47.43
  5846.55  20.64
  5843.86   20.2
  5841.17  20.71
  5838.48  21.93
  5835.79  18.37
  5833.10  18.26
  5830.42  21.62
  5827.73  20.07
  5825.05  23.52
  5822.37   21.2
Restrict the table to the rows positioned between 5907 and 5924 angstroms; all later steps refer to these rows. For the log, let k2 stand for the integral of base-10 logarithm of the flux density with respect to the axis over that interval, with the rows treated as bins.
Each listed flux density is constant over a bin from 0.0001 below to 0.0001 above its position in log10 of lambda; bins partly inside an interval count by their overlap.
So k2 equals 21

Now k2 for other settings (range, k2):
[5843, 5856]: 18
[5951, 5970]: 25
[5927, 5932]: 6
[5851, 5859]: 10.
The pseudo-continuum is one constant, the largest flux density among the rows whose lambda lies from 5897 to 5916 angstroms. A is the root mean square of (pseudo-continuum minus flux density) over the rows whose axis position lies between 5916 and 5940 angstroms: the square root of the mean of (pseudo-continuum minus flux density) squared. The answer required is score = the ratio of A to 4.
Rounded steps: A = 3.8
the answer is 0.95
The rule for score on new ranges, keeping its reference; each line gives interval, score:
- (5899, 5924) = 0.63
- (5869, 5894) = 1.13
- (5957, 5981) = 0.38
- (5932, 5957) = 0.50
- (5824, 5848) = 0.39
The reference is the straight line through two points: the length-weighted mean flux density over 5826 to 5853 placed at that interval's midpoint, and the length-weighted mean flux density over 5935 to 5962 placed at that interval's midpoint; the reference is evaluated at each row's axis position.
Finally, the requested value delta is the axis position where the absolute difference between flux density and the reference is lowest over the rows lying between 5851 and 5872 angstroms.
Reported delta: 5868.13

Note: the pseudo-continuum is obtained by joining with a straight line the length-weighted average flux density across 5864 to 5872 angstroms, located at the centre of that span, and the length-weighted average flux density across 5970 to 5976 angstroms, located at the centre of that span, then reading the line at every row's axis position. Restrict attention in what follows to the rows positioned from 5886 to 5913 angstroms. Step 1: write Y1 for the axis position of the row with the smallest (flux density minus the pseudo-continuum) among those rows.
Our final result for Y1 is 5897.93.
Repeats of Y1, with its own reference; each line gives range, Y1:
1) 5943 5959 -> 5947.02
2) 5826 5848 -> 5833.10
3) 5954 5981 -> 5974.47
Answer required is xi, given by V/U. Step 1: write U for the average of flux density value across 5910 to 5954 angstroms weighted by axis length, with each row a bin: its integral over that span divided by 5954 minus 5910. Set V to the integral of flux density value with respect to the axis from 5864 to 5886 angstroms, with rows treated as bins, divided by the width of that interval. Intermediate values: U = 18.7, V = 18.4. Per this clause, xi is 0.99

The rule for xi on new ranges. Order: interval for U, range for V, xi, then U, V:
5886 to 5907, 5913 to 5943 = 1.06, 17.2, 18.2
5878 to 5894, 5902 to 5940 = 1.03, 18.0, 18.5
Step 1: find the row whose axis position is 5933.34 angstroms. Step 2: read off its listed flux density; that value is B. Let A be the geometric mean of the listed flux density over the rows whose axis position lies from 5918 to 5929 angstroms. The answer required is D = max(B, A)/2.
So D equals 8.7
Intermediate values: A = 17.1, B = 17.37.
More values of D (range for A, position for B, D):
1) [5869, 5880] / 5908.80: 8.9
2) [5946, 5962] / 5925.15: 10.2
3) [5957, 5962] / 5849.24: 23.7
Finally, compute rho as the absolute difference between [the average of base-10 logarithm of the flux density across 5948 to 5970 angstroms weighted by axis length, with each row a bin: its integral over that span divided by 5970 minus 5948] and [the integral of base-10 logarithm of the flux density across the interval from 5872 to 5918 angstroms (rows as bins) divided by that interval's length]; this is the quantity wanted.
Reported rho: 0.06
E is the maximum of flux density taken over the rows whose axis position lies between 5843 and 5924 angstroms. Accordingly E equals 47.43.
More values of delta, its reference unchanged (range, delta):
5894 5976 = 5955.24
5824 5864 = 5825.05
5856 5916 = 5868.13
